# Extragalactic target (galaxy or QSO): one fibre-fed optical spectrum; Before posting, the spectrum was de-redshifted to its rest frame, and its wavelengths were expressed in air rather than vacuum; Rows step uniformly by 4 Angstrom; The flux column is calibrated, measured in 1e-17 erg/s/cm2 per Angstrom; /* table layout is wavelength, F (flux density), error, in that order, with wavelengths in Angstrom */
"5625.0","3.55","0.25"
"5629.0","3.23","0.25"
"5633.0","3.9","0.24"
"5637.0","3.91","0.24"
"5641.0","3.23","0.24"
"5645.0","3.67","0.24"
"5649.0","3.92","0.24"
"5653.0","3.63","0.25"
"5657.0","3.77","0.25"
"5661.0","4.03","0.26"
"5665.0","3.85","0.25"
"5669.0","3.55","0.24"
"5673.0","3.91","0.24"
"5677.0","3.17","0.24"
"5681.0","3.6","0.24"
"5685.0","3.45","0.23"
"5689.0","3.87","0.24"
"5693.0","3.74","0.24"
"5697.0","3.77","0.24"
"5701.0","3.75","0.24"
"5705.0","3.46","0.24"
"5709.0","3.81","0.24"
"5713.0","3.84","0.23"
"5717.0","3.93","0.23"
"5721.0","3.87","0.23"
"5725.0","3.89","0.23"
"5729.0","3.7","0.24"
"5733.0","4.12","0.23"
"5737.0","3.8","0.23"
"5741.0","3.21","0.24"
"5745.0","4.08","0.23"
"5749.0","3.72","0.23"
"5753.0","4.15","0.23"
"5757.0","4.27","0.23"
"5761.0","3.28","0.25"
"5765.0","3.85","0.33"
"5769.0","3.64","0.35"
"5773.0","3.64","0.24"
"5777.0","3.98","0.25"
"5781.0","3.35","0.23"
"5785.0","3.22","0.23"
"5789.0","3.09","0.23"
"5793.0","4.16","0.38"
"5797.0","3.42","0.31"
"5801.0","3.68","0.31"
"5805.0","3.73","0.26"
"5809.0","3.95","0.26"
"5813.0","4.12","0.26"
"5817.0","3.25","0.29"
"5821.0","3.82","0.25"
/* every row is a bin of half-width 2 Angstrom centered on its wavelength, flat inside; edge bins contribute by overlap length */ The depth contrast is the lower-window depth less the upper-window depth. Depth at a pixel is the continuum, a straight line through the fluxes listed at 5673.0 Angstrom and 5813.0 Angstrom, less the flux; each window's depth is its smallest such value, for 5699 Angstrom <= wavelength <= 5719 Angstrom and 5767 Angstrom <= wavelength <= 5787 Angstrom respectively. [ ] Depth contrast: -0.040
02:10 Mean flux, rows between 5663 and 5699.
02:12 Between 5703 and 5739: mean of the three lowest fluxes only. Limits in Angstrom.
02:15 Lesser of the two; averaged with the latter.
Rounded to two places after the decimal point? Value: 3.65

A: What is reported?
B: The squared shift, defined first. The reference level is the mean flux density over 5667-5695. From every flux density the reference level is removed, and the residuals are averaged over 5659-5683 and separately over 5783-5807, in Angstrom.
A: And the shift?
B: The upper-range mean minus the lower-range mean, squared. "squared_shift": 0.018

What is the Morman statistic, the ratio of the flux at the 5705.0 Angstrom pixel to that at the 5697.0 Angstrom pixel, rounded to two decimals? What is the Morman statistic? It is 0.92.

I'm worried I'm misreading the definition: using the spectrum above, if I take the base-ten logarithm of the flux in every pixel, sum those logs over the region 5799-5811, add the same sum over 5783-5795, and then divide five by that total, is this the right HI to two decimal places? 1.49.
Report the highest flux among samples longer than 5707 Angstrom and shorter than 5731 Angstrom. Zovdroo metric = 3.93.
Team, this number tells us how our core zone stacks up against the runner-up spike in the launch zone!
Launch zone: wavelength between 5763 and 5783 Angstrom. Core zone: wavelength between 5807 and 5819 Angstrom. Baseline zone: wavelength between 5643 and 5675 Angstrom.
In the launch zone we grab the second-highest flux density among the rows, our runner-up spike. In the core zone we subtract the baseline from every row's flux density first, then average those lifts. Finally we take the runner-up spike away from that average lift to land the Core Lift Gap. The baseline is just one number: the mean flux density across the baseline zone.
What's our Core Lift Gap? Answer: -3.87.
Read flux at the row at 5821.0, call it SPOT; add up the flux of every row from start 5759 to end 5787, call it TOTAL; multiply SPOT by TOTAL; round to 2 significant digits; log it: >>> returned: 95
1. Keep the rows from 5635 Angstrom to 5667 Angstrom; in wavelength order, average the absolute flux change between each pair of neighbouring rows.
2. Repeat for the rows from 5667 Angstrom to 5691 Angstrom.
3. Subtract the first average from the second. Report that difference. 0.10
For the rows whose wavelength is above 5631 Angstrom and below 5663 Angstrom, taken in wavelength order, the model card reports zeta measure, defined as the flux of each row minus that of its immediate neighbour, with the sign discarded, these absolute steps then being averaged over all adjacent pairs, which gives 0.30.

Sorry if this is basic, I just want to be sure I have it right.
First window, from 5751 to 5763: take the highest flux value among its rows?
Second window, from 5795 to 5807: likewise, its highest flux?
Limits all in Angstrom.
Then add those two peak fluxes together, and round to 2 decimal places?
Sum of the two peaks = 8.00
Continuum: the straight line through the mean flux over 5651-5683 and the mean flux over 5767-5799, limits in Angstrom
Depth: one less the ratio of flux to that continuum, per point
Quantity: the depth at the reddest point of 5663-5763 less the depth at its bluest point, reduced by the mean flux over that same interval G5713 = -3.6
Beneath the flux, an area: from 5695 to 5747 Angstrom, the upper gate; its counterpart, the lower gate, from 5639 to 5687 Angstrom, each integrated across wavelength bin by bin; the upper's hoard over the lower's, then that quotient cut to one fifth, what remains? 0.22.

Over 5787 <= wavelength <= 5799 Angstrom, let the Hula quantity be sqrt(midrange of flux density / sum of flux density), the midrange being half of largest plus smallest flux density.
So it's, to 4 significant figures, 0.5829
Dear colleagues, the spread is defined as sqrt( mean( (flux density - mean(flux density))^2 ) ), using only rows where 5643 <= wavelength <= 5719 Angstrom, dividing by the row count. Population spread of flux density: 0.20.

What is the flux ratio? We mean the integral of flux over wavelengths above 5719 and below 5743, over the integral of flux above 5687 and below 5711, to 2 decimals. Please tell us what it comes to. 1.01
